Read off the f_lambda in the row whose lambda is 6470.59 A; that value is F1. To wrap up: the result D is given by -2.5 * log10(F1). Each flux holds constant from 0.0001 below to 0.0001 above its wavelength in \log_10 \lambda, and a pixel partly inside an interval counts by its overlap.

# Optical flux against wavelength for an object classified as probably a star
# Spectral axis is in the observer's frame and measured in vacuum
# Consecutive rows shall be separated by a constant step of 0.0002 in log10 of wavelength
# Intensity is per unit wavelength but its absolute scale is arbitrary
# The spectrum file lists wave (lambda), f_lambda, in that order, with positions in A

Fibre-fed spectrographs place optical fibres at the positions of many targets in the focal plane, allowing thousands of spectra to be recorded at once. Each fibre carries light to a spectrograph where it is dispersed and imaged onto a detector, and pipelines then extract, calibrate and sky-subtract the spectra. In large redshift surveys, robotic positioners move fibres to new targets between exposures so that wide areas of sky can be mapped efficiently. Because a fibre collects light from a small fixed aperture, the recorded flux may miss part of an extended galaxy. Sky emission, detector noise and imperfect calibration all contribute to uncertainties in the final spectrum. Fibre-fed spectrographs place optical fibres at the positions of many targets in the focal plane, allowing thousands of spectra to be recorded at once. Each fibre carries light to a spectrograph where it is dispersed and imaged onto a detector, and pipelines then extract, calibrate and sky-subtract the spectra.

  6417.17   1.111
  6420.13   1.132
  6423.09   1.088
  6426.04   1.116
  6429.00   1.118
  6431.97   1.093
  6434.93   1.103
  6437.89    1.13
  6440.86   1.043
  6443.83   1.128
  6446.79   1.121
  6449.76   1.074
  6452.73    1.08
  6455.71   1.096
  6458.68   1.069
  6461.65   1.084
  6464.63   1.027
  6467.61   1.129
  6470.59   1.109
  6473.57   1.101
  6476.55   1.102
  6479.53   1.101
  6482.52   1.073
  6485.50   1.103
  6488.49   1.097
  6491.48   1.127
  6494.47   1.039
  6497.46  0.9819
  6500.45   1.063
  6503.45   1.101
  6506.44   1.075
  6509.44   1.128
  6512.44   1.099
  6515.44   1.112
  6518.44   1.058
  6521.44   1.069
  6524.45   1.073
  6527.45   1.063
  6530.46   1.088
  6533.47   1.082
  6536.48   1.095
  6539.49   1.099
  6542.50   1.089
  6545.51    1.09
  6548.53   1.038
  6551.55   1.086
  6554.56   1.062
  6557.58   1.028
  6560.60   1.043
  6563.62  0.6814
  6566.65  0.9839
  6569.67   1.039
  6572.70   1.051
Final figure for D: -0.112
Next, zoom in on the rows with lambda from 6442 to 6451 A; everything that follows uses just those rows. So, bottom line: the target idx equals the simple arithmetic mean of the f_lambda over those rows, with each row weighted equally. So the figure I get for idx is 1.11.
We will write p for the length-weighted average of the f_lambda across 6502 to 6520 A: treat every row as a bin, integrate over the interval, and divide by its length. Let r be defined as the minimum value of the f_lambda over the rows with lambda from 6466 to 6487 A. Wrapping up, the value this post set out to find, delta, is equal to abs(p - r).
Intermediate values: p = 1.096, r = 1.073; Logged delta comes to 0.02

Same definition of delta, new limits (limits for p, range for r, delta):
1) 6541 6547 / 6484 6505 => 0.11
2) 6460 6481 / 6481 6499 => 0.11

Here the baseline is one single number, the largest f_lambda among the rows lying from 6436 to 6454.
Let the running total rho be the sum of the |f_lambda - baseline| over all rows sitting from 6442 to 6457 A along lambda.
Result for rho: 0.15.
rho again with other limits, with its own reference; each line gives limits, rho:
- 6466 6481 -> 0.11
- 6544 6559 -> 0.35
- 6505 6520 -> 0.18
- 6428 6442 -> 0.16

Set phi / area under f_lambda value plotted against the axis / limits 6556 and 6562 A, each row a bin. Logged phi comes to 6.21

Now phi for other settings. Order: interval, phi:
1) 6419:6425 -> 6.66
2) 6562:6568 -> 4.99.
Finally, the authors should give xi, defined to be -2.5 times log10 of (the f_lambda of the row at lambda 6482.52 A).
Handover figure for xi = -0.08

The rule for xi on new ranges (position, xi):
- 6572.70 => -0.05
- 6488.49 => -0.10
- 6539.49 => -0.10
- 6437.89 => -0.13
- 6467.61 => -0.13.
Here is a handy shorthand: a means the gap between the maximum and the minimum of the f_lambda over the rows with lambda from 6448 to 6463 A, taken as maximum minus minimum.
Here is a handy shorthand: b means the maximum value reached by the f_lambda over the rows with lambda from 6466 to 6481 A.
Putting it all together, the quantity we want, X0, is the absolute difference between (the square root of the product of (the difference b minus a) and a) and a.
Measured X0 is 0.145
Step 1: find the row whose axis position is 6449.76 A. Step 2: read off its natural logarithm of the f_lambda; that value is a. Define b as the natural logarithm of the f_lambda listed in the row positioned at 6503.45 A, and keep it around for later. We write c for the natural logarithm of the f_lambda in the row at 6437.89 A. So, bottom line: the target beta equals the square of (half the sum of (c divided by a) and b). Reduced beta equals 0.82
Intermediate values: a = 0.071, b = 0.096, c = 0.122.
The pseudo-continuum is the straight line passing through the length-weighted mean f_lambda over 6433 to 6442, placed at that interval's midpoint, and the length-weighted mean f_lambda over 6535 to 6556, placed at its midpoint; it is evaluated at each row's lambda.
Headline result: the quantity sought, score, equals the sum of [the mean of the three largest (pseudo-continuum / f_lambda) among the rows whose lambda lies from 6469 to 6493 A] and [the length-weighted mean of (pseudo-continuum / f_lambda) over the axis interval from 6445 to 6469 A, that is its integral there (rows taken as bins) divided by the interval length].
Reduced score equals 2.01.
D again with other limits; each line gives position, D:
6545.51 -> -0.094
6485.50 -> -0.106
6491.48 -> -0.130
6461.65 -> -0.088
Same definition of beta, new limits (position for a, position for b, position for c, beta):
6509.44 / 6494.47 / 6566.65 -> 0.00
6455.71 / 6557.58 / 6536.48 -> 0.26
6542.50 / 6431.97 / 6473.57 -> 0.37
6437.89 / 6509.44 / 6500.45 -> 0.10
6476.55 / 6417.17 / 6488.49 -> 0.28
